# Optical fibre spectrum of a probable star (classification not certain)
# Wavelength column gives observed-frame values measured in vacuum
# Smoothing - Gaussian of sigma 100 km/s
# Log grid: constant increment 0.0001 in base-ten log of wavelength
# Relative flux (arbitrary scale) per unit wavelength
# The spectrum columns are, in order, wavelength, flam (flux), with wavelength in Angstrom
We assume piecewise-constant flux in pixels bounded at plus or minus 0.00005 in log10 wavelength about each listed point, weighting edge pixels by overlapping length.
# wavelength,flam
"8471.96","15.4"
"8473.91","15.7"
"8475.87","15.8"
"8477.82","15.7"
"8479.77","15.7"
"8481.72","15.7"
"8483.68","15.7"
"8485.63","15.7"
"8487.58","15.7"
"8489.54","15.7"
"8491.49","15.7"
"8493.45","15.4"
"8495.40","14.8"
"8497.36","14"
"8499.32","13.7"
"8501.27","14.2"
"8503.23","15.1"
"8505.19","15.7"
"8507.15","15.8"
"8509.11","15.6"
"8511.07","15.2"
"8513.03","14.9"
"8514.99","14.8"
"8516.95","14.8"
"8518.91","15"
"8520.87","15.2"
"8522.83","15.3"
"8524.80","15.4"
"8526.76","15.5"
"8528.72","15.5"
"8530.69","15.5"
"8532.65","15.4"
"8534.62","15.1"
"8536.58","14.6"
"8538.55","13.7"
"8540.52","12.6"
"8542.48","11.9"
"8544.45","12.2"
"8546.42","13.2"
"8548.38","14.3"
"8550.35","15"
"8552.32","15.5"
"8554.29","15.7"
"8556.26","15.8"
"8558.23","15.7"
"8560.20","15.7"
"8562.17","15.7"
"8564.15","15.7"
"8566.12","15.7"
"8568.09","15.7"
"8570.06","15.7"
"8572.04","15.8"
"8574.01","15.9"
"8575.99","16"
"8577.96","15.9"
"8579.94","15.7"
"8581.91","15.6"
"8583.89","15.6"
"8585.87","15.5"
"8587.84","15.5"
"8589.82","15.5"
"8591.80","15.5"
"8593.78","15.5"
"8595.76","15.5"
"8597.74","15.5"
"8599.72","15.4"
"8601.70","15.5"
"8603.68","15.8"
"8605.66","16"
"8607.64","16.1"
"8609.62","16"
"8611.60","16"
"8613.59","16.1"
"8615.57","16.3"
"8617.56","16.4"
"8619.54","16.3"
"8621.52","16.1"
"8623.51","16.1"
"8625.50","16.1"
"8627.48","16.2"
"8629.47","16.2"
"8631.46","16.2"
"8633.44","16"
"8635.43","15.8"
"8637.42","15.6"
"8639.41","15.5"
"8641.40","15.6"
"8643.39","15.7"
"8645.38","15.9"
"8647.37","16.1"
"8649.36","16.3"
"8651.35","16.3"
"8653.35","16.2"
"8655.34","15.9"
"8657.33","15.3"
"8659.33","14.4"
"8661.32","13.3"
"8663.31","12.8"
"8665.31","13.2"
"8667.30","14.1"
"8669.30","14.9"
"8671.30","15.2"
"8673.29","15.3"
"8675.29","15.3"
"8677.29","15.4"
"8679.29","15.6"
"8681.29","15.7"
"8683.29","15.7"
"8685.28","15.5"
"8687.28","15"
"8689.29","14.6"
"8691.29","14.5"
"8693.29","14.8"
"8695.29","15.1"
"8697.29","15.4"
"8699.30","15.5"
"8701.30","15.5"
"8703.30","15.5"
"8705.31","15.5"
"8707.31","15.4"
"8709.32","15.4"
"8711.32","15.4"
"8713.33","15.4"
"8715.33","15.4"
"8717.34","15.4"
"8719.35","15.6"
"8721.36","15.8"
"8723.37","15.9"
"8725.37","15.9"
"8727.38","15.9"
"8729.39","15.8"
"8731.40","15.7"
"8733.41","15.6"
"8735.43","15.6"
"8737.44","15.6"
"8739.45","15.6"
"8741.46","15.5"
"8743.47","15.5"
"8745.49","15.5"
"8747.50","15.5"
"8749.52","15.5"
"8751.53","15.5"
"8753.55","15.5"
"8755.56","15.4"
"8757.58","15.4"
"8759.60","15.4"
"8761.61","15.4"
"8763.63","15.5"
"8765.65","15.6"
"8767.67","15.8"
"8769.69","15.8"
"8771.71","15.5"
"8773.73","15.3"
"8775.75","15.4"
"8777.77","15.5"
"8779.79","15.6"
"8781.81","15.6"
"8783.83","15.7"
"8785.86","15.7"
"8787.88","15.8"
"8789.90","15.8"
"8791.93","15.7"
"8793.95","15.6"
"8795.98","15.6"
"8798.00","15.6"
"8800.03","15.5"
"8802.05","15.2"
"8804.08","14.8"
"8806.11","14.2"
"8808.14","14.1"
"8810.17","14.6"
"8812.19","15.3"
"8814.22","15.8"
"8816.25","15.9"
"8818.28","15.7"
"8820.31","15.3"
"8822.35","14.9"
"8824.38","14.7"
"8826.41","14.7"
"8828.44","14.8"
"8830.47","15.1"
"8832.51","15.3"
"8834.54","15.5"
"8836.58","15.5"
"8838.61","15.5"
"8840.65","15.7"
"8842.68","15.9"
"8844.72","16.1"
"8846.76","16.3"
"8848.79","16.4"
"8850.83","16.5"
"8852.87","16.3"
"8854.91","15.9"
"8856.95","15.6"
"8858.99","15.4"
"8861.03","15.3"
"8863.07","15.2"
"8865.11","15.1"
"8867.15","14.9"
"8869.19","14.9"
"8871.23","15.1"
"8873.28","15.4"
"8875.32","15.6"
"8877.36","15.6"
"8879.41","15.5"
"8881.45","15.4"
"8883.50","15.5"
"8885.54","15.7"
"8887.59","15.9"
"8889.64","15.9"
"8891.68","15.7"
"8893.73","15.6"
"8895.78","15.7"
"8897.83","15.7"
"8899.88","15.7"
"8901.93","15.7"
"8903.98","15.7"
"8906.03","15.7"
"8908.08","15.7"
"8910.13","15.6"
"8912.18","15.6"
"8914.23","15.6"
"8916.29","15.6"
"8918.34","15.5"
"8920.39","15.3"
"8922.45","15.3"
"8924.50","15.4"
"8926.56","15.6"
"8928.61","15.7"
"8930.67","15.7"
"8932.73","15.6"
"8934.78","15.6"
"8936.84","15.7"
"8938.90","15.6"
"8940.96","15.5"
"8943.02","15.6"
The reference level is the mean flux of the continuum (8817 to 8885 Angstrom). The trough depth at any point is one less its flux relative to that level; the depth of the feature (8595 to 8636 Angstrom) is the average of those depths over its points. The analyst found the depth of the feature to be -0.033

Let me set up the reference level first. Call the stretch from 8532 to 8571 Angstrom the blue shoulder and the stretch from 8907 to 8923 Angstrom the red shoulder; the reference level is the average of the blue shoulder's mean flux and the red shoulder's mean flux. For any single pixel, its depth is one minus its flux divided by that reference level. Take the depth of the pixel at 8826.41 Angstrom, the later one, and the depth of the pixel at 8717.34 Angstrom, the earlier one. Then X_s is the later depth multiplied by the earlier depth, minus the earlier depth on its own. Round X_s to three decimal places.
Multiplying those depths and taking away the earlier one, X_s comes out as 0.017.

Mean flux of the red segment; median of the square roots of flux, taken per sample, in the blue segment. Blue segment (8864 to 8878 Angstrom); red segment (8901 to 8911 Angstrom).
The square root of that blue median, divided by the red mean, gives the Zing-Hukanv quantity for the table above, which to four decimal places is 0.1257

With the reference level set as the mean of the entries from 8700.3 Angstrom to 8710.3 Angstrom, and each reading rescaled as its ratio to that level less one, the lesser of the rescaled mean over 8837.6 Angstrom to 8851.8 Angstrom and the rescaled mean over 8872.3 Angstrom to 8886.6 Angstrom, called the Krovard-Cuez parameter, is 0.00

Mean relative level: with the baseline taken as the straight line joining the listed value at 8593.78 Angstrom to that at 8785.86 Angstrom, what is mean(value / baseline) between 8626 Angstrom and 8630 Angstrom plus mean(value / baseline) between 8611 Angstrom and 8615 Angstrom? 2.08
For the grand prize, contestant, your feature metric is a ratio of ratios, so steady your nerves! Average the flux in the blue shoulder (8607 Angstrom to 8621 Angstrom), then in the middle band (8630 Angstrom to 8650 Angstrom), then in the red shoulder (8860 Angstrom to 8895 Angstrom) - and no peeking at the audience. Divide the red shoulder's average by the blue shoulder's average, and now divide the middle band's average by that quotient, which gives 16.6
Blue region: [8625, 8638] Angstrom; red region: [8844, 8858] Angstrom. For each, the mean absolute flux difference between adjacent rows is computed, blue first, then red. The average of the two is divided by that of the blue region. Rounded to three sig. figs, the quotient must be 1.43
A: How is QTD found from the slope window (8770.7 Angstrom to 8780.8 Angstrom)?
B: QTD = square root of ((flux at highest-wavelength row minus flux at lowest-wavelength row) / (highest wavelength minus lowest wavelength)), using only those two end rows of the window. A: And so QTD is 0.11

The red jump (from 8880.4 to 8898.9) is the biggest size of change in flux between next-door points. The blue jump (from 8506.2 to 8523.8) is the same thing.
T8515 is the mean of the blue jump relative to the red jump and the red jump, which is 1.1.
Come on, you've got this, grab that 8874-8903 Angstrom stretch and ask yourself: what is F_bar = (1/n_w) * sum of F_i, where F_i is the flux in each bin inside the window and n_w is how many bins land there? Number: 15.7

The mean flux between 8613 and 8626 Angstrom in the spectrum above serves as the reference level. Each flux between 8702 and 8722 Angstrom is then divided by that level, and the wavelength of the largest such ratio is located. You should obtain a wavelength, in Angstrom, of 8721.36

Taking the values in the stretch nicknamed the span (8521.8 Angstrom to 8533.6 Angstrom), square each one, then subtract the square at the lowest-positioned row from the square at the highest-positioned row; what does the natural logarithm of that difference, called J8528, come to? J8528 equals 1.1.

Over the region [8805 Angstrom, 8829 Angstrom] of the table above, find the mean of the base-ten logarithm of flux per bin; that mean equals 1.18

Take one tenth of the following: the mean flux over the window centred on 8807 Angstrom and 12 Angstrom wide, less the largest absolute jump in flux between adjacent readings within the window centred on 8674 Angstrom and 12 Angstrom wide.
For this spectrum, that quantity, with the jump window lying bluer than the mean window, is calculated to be 1.44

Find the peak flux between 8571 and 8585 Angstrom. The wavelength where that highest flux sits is 8575.99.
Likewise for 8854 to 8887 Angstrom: 8854.91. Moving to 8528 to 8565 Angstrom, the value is 8556.26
